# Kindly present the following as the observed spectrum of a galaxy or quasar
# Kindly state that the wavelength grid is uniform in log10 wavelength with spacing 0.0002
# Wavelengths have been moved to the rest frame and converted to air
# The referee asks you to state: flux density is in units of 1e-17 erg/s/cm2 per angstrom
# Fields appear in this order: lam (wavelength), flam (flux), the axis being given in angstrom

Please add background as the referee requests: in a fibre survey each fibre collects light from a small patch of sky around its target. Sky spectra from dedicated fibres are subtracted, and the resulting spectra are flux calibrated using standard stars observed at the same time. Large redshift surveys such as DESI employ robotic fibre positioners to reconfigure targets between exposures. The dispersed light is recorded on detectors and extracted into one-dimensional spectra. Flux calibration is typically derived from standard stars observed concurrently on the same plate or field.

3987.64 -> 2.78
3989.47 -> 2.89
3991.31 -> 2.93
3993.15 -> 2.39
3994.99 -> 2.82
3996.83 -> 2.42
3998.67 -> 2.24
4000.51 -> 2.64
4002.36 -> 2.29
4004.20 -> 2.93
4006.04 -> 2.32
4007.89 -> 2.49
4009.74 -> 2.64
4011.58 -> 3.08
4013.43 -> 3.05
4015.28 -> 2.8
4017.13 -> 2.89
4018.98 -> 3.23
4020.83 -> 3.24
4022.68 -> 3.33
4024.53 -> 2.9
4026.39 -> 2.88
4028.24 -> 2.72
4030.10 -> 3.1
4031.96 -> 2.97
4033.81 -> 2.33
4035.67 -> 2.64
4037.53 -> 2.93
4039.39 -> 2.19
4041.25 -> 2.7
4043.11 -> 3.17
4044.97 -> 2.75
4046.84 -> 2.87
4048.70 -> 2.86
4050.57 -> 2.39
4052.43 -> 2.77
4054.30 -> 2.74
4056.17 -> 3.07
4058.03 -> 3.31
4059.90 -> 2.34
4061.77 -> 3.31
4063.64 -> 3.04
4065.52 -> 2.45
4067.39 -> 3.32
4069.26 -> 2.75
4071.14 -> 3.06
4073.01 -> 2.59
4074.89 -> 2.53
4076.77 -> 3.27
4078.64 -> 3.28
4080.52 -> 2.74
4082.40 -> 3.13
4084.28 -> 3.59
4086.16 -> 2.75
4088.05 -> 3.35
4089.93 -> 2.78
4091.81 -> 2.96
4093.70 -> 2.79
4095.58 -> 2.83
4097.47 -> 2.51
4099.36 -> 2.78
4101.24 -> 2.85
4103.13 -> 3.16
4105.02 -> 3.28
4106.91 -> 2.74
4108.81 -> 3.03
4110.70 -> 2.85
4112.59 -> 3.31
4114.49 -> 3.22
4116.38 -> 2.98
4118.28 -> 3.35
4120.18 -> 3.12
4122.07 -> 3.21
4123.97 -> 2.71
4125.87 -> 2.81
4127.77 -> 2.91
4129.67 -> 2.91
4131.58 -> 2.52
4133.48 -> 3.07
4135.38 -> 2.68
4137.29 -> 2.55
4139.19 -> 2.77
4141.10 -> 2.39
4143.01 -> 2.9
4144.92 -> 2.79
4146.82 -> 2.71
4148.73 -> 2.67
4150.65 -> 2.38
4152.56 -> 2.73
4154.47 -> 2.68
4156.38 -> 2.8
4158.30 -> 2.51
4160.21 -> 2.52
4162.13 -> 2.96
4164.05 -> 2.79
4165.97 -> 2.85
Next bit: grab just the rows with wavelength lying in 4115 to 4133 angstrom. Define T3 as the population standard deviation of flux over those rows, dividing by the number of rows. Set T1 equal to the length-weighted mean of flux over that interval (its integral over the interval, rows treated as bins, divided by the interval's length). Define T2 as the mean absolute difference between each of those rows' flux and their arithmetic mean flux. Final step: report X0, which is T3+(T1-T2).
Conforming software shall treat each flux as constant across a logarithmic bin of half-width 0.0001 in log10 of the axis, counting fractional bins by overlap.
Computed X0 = 3.00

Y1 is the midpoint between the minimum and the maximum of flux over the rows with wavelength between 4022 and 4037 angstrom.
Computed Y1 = 2.83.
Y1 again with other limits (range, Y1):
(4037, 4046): 2.68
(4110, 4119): 3.10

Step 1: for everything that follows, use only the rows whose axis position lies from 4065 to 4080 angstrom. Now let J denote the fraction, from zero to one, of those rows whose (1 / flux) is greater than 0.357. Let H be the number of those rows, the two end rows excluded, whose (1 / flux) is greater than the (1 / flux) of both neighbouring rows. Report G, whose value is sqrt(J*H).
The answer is 1.00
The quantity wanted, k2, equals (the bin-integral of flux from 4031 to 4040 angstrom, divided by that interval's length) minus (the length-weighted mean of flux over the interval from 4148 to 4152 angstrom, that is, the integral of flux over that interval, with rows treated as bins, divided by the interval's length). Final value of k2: 0.1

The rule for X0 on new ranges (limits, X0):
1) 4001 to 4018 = 2.75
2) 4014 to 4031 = 3.03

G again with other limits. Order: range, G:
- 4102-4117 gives 0.50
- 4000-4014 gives 1.12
